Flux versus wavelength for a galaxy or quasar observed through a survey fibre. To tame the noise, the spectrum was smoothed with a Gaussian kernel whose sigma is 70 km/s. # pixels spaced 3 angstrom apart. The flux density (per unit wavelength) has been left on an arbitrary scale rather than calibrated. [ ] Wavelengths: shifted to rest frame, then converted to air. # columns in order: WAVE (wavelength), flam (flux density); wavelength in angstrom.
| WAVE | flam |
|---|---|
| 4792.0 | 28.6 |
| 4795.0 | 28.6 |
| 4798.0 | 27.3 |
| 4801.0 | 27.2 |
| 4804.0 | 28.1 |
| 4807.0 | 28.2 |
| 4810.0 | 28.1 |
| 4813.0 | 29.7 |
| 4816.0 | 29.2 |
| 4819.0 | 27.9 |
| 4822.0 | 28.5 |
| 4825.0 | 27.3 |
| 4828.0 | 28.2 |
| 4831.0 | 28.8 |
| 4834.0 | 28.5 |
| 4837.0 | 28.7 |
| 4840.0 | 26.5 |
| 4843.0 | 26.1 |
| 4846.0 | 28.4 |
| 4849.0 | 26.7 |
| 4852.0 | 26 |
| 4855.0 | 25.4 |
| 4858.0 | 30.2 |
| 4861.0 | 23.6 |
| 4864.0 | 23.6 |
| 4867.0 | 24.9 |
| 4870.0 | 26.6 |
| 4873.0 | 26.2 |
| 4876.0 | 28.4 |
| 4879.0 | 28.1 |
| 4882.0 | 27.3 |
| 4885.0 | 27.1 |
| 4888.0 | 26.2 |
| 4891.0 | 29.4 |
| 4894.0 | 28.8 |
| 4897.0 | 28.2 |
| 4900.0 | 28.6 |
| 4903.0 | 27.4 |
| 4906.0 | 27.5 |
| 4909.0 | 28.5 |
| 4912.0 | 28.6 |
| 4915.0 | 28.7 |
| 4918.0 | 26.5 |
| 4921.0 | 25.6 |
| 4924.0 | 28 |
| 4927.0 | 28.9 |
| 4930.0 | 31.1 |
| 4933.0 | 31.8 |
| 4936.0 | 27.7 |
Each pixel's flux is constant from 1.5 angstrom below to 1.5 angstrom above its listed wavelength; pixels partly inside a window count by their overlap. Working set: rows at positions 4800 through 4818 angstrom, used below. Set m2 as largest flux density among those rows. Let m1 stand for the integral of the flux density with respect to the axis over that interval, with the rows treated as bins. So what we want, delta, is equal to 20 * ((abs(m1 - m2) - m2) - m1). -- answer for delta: -1188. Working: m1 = 512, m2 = 29.7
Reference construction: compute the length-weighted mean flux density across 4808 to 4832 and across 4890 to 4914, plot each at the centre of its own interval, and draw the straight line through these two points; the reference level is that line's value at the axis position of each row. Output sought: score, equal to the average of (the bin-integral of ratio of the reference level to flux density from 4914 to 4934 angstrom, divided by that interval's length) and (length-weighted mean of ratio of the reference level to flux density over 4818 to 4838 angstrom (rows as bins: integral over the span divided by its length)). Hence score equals 1.00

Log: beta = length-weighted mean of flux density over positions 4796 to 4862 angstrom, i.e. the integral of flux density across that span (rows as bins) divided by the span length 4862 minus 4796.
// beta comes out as 27.7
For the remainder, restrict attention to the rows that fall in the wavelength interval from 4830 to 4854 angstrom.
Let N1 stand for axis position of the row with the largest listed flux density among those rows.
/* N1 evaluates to 4831.0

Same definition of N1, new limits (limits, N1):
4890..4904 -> 4891.0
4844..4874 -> 4858.0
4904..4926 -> 4915.0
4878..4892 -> 4891.0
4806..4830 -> 4813.0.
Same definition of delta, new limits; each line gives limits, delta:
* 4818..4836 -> -1152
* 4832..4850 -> -1148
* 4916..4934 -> -1272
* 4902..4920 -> -1148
